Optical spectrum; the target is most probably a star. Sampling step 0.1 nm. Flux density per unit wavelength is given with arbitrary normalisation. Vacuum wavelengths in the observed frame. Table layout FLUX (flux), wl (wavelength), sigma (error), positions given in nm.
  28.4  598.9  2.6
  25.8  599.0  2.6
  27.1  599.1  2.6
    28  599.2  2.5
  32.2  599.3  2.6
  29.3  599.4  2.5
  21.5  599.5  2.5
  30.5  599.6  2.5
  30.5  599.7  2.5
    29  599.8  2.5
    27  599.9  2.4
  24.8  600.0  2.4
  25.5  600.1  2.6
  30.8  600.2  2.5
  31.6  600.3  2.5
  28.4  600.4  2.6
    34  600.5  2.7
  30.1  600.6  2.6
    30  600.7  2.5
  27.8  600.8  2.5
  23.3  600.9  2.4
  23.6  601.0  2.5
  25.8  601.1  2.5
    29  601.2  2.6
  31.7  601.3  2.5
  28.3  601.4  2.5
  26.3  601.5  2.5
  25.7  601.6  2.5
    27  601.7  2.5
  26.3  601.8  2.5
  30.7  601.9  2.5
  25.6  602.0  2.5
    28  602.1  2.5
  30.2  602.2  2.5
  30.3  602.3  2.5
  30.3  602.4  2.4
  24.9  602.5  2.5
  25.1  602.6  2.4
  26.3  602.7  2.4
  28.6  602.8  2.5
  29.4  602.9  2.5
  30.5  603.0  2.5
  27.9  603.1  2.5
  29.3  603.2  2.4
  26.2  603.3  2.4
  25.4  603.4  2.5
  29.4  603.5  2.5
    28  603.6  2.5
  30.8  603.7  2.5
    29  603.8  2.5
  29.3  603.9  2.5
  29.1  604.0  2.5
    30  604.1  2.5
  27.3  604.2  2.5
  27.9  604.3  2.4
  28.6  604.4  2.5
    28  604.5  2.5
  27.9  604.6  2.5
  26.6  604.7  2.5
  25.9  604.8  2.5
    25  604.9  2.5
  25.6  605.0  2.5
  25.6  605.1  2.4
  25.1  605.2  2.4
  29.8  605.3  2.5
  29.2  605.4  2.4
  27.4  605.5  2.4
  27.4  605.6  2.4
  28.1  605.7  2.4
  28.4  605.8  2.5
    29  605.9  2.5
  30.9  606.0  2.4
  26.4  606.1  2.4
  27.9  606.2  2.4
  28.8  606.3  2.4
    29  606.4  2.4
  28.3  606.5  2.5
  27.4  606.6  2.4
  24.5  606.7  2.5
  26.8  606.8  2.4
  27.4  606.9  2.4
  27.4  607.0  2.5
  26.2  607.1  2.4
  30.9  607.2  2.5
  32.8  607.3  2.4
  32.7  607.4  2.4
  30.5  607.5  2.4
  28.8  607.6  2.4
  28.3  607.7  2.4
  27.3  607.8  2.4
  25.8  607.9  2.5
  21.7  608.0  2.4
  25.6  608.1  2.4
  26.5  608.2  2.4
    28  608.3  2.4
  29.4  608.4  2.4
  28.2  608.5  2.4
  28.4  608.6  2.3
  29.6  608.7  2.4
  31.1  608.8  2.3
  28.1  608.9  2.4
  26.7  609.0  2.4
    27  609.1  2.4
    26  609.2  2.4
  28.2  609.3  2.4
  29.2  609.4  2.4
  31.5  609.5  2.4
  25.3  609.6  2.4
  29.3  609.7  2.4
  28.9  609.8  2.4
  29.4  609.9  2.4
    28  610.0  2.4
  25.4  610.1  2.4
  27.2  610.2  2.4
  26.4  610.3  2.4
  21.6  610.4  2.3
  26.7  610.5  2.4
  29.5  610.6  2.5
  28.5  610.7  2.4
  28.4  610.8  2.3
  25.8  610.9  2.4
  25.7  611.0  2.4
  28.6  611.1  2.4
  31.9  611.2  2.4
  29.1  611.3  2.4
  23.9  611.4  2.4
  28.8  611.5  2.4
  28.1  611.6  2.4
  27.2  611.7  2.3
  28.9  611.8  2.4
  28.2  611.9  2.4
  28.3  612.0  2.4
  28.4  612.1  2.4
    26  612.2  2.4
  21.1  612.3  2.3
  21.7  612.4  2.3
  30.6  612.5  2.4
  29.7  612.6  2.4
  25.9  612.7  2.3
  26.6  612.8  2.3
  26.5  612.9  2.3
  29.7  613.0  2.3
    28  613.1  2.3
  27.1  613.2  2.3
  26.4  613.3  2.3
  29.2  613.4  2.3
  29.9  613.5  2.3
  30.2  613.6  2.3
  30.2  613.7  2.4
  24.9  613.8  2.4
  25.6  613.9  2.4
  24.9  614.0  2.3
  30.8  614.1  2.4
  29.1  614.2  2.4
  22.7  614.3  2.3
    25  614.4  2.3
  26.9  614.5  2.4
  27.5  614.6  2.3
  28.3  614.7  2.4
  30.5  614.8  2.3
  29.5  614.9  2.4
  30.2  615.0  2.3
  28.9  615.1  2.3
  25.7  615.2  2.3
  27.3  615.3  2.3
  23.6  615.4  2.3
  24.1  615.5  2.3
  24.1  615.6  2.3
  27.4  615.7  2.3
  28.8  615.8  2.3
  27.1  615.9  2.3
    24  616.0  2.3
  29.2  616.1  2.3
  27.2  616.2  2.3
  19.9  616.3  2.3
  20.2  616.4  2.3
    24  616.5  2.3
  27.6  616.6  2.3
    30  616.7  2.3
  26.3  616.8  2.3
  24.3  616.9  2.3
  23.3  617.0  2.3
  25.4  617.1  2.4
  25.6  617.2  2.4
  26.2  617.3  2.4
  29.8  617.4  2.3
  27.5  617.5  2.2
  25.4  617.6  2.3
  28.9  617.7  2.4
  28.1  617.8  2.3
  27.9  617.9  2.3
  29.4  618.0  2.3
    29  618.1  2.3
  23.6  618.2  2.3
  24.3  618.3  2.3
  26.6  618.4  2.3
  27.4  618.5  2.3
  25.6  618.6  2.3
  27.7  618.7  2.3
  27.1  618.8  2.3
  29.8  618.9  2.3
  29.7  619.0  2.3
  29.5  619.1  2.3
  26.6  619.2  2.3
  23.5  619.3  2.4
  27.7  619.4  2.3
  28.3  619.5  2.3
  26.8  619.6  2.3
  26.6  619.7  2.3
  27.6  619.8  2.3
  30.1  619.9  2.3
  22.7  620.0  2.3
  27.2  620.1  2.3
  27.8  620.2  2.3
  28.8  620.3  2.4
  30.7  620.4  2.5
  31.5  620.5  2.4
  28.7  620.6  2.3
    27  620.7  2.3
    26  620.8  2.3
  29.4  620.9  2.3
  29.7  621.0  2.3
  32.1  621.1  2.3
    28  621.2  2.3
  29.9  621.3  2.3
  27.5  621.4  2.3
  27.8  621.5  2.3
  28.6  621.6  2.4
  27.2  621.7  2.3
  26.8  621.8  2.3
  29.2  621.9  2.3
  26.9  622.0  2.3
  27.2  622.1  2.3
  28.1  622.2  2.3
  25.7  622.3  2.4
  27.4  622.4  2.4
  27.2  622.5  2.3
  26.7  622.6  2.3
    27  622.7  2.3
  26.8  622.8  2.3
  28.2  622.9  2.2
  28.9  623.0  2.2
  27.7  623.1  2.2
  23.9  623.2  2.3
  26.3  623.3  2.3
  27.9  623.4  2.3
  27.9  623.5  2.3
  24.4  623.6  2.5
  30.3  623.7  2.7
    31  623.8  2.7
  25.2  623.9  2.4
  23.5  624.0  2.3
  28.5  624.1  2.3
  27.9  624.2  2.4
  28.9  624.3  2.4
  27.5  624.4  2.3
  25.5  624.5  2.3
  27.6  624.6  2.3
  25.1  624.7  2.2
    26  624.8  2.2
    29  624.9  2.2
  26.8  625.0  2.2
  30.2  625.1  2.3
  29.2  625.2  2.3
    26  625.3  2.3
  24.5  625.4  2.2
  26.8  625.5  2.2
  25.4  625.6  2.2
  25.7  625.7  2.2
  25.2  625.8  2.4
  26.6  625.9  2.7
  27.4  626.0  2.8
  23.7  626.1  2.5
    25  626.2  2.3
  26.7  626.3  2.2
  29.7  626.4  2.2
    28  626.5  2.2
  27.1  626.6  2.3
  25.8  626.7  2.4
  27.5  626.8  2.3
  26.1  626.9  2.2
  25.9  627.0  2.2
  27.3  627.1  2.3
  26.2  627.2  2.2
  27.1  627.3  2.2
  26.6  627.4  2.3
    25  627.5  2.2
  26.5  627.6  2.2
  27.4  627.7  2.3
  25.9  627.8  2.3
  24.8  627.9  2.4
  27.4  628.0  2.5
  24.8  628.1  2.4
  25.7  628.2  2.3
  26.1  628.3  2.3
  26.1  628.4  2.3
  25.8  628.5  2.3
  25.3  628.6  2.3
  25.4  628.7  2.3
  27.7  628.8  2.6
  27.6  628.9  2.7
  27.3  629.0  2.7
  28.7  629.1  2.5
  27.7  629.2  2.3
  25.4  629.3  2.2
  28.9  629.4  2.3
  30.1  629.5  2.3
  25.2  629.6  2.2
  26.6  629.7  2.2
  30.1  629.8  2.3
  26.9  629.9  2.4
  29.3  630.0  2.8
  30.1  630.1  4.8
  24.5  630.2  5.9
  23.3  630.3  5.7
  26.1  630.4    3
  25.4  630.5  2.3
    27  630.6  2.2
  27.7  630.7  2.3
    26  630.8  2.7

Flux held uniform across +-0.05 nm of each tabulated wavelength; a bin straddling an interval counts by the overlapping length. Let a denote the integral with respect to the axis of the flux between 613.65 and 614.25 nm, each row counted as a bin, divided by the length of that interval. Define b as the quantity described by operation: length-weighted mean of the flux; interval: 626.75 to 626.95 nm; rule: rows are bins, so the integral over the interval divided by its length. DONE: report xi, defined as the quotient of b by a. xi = 0.97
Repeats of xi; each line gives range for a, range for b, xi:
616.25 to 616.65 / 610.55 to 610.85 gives 1.26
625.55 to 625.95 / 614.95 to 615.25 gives 1.10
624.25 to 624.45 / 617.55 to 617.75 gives 0.96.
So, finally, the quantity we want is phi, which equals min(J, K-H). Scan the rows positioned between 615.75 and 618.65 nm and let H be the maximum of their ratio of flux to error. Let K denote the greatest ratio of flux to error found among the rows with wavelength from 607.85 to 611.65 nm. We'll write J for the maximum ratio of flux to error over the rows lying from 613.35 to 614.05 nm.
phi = 0.48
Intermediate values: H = 13.0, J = 13.1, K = 13.52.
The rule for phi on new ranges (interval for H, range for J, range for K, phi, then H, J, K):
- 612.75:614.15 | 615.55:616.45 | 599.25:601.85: -0.45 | 13.1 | 12.7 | 12.68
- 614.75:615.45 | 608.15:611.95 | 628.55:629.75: -0.17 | 13.3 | 13.5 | 13.09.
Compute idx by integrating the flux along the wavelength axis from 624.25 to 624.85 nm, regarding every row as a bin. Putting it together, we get 16.1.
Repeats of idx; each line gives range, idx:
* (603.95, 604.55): 17.1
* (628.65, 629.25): 16.4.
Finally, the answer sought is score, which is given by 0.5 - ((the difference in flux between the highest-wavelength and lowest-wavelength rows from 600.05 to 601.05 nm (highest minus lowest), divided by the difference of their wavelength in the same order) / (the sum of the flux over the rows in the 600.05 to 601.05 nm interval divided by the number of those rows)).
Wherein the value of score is 0.57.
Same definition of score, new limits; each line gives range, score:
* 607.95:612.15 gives 0.44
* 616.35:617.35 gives 0.24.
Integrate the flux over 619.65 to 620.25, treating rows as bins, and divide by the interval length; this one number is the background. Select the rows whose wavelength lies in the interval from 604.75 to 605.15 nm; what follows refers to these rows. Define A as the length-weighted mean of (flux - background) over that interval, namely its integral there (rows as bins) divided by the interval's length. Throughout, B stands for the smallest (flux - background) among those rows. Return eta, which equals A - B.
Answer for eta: 0.5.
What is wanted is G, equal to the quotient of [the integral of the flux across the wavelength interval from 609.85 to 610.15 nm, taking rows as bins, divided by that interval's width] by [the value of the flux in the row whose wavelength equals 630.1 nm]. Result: 0.92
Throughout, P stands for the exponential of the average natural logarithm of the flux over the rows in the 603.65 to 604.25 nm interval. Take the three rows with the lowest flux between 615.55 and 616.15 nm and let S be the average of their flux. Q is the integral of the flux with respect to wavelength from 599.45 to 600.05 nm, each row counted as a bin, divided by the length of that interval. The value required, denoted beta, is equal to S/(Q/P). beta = 27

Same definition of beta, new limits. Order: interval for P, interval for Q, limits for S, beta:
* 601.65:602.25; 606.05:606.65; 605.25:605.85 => 28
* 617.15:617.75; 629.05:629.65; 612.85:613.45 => 26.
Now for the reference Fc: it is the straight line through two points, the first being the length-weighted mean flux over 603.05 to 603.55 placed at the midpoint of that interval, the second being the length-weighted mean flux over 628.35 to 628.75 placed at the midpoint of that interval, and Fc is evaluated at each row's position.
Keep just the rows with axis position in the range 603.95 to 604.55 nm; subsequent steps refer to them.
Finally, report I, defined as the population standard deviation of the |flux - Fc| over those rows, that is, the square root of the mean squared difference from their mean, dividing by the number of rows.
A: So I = 0.77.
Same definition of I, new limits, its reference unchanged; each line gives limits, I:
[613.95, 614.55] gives 1.36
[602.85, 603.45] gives 0.79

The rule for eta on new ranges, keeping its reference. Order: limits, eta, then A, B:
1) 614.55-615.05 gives 1.7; 2.2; 0.5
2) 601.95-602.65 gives 2.9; 0.8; -2.1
